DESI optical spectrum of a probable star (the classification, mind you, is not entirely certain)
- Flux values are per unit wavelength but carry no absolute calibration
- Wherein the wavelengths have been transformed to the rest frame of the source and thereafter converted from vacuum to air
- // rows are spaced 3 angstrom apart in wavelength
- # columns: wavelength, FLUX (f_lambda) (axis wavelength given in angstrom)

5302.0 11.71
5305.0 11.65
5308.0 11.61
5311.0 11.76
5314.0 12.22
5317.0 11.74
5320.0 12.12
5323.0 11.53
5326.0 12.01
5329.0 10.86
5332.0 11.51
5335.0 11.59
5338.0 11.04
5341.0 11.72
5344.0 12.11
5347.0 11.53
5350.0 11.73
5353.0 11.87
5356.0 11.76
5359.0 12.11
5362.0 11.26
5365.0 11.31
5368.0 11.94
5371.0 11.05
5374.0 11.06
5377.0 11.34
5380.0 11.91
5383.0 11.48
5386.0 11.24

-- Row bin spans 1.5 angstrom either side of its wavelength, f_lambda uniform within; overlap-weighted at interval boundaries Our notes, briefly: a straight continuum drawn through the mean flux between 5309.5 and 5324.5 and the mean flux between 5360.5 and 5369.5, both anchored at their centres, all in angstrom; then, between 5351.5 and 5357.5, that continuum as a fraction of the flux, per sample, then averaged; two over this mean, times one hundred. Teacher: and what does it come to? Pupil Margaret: 204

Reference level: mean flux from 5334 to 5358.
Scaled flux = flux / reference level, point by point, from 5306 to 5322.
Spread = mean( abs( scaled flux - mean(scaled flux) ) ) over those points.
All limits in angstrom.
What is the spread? 0.019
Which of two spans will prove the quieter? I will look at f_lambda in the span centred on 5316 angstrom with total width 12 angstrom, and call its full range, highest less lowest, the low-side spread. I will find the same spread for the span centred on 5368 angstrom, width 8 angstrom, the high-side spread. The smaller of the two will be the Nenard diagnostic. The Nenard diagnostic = 0.5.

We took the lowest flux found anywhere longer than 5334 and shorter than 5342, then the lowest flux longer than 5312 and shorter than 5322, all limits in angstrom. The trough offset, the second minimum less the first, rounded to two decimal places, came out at 0.70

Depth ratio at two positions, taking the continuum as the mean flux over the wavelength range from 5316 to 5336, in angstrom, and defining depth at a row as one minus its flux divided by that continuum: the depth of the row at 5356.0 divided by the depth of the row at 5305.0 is 5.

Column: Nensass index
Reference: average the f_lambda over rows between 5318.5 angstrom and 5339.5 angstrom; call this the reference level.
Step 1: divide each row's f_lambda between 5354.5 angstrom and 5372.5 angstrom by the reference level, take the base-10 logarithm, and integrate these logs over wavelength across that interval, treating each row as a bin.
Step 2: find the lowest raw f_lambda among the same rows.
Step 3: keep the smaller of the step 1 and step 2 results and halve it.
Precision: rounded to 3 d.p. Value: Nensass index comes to 0.014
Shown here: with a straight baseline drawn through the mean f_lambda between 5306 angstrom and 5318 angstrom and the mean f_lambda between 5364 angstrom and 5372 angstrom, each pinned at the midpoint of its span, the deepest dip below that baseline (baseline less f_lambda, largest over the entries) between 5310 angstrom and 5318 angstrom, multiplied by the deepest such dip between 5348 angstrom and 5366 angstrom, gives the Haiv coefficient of 0.02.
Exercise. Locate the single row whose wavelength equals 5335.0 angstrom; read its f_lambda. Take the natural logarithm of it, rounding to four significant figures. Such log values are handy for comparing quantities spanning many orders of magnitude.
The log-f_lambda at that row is 2.450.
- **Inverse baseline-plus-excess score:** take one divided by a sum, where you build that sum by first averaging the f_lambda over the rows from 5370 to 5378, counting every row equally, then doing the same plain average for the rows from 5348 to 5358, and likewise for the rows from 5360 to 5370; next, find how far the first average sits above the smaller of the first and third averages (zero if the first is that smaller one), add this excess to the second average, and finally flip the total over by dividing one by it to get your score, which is 0.0848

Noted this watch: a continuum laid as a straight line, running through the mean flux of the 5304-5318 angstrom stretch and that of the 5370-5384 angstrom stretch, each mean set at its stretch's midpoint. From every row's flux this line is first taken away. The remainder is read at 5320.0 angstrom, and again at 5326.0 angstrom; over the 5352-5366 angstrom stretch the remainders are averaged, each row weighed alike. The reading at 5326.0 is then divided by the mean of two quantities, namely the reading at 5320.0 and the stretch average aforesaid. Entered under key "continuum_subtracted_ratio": 1.1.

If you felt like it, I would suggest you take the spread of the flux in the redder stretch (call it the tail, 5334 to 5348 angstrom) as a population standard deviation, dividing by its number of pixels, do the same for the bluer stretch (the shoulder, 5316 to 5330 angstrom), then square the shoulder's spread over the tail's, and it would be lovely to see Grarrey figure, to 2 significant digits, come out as 1.7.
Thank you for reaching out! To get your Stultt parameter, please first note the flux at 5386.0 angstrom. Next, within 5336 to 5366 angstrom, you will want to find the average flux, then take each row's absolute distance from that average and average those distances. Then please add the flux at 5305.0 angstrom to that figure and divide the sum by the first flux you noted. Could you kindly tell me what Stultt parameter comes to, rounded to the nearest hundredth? 1.06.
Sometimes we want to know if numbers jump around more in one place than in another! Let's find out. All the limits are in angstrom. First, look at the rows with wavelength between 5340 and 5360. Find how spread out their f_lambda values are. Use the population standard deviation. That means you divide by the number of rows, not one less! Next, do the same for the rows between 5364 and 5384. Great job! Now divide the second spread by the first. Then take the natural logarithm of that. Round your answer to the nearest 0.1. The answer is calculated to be 0.5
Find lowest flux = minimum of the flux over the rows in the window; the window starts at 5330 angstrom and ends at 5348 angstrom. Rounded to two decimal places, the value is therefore 11.04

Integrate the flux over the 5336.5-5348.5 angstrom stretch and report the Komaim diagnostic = 139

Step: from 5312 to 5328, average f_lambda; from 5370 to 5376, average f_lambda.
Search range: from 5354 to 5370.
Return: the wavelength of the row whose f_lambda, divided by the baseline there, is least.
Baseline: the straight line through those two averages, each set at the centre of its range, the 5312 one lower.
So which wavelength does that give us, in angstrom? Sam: 5362.0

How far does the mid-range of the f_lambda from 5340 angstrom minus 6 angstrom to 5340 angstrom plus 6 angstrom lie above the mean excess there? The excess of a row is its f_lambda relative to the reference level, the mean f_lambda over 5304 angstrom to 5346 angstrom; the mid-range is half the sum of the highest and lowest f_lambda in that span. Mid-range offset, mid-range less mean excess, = 11.6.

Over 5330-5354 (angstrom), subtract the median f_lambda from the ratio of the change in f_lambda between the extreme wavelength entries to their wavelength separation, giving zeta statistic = -11.6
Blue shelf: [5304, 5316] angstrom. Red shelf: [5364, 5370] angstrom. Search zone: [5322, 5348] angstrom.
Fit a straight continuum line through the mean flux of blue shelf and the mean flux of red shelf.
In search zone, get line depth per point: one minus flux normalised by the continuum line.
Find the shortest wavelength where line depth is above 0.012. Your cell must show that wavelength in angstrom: 5323.0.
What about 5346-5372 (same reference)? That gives 5347.0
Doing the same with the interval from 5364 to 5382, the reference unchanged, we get 5365.0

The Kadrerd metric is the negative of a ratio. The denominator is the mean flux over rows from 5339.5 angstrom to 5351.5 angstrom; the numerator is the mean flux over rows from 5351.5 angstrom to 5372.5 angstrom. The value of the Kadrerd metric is -0.99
